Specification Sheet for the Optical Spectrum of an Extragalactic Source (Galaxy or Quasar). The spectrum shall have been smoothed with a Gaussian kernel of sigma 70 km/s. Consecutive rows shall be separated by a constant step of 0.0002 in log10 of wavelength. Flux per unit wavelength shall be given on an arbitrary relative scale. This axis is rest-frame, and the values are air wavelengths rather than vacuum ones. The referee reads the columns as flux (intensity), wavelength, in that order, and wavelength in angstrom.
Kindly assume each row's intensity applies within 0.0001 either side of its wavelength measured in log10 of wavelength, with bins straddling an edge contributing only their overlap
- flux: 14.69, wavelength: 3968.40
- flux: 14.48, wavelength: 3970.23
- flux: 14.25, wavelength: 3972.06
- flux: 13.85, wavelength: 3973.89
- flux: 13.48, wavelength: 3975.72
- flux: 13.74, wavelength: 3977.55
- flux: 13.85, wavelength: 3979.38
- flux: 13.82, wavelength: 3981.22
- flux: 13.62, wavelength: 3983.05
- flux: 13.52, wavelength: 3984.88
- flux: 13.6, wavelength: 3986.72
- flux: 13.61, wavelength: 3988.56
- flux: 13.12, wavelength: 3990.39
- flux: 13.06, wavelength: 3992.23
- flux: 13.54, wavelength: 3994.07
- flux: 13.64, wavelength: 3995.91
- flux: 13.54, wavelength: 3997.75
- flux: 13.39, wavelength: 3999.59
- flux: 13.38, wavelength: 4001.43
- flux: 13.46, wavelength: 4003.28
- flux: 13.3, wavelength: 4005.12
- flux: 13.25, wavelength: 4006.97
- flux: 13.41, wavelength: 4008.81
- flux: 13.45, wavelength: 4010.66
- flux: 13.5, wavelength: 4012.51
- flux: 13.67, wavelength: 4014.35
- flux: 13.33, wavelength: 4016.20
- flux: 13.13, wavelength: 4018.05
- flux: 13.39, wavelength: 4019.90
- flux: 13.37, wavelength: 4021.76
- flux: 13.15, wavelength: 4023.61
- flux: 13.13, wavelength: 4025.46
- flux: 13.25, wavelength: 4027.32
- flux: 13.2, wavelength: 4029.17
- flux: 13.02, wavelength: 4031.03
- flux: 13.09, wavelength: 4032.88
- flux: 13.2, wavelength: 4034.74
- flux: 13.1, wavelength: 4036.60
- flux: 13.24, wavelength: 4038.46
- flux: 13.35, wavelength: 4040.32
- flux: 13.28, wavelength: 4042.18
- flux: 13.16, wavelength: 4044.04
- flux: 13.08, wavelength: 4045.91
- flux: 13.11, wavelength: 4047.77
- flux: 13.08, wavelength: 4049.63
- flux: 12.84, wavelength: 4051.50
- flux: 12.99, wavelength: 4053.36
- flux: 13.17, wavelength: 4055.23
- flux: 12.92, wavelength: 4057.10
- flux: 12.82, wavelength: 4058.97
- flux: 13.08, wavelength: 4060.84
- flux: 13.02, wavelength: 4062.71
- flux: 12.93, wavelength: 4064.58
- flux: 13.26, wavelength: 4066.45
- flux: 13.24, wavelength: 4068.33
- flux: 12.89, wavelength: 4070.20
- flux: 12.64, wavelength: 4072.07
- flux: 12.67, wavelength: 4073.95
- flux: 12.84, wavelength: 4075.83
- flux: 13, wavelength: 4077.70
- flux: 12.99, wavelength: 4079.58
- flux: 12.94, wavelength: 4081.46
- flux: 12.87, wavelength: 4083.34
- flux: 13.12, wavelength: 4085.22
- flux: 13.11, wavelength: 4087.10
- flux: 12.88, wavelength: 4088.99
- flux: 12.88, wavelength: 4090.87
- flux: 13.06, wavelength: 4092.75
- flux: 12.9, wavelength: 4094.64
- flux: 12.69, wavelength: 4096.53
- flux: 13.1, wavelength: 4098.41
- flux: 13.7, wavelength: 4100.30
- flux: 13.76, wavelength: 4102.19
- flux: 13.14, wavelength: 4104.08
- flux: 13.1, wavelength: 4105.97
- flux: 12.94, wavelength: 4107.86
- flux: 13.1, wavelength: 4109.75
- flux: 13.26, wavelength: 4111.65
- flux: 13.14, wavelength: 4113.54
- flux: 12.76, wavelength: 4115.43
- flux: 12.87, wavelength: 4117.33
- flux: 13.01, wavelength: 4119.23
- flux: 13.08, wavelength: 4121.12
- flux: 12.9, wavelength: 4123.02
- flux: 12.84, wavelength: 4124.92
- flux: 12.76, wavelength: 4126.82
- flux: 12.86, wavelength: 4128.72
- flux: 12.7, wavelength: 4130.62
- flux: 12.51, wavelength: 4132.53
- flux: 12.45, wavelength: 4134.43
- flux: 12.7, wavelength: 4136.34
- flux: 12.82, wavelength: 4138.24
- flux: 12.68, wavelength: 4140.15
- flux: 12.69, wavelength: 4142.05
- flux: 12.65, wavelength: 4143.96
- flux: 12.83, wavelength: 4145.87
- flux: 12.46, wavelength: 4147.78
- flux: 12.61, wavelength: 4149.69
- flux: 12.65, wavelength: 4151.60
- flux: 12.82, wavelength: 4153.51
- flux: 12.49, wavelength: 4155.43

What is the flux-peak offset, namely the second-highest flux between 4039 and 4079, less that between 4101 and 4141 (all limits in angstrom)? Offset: 0.0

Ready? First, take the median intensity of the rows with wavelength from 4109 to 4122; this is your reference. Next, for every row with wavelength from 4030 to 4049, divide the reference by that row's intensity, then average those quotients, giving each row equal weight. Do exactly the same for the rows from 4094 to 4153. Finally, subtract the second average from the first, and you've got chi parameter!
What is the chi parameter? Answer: -0.021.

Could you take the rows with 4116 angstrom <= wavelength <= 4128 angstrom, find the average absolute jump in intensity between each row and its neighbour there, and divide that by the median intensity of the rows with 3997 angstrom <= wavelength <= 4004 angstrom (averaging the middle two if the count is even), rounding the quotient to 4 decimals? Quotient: 0.0079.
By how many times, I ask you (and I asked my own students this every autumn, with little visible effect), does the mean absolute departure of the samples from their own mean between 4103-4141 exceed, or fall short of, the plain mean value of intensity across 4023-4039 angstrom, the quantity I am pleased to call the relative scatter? 0.0132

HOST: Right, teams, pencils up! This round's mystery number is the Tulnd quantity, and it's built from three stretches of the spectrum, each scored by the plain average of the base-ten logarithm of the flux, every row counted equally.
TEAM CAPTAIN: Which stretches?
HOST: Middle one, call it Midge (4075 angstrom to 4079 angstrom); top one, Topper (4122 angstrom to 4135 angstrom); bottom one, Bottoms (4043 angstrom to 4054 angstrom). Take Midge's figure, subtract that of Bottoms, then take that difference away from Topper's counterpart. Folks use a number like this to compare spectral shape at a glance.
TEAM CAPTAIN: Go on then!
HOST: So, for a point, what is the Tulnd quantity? 1.11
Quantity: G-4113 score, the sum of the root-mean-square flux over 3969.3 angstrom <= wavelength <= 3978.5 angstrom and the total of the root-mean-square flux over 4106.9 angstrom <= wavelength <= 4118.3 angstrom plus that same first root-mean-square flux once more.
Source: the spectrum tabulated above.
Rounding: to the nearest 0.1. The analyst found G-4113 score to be 40.9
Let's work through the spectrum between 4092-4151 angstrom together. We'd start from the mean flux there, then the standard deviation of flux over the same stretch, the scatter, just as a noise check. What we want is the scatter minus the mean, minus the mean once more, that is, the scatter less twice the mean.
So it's -25.5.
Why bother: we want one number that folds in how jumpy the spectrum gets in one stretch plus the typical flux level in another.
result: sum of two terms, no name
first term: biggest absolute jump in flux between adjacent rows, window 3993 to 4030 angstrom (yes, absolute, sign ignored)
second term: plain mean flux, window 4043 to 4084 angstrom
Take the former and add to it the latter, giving 13.3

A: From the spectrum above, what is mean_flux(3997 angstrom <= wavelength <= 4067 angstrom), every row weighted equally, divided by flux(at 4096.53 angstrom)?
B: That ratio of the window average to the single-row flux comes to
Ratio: 1.04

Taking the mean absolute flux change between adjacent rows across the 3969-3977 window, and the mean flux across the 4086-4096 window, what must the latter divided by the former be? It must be 39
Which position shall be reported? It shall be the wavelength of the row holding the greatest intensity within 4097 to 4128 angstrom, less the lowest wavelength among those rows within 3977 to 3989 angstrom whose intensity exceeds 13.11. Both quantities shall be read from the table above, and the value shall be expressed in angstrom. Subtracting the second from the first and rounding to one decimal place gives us 124.6 angstrom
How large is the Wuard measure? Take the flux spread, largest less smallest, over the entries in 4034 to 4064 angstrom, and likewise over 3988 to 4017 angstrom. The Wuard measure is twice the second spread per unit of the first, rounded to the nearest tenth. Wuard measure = 2.3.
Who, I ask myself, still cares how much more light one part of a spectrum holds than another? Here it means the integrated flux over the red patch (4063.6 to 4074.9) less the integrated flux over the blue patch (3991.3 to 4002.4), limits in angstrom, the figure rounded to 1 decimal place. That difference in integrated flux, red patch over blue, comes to -2.8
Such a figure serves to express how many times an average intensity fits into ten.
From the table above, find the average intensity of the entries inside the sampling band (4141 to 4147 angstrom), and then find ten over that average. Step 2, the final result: 0.786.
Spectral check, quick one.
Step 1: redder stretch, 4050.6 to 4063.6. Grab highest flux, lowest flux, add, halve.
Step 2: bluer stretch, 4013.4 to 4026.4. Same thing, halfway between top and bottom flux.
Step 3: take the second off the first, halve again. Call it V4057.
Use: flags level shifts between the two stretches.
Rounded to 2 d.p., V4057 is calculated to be -0.20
